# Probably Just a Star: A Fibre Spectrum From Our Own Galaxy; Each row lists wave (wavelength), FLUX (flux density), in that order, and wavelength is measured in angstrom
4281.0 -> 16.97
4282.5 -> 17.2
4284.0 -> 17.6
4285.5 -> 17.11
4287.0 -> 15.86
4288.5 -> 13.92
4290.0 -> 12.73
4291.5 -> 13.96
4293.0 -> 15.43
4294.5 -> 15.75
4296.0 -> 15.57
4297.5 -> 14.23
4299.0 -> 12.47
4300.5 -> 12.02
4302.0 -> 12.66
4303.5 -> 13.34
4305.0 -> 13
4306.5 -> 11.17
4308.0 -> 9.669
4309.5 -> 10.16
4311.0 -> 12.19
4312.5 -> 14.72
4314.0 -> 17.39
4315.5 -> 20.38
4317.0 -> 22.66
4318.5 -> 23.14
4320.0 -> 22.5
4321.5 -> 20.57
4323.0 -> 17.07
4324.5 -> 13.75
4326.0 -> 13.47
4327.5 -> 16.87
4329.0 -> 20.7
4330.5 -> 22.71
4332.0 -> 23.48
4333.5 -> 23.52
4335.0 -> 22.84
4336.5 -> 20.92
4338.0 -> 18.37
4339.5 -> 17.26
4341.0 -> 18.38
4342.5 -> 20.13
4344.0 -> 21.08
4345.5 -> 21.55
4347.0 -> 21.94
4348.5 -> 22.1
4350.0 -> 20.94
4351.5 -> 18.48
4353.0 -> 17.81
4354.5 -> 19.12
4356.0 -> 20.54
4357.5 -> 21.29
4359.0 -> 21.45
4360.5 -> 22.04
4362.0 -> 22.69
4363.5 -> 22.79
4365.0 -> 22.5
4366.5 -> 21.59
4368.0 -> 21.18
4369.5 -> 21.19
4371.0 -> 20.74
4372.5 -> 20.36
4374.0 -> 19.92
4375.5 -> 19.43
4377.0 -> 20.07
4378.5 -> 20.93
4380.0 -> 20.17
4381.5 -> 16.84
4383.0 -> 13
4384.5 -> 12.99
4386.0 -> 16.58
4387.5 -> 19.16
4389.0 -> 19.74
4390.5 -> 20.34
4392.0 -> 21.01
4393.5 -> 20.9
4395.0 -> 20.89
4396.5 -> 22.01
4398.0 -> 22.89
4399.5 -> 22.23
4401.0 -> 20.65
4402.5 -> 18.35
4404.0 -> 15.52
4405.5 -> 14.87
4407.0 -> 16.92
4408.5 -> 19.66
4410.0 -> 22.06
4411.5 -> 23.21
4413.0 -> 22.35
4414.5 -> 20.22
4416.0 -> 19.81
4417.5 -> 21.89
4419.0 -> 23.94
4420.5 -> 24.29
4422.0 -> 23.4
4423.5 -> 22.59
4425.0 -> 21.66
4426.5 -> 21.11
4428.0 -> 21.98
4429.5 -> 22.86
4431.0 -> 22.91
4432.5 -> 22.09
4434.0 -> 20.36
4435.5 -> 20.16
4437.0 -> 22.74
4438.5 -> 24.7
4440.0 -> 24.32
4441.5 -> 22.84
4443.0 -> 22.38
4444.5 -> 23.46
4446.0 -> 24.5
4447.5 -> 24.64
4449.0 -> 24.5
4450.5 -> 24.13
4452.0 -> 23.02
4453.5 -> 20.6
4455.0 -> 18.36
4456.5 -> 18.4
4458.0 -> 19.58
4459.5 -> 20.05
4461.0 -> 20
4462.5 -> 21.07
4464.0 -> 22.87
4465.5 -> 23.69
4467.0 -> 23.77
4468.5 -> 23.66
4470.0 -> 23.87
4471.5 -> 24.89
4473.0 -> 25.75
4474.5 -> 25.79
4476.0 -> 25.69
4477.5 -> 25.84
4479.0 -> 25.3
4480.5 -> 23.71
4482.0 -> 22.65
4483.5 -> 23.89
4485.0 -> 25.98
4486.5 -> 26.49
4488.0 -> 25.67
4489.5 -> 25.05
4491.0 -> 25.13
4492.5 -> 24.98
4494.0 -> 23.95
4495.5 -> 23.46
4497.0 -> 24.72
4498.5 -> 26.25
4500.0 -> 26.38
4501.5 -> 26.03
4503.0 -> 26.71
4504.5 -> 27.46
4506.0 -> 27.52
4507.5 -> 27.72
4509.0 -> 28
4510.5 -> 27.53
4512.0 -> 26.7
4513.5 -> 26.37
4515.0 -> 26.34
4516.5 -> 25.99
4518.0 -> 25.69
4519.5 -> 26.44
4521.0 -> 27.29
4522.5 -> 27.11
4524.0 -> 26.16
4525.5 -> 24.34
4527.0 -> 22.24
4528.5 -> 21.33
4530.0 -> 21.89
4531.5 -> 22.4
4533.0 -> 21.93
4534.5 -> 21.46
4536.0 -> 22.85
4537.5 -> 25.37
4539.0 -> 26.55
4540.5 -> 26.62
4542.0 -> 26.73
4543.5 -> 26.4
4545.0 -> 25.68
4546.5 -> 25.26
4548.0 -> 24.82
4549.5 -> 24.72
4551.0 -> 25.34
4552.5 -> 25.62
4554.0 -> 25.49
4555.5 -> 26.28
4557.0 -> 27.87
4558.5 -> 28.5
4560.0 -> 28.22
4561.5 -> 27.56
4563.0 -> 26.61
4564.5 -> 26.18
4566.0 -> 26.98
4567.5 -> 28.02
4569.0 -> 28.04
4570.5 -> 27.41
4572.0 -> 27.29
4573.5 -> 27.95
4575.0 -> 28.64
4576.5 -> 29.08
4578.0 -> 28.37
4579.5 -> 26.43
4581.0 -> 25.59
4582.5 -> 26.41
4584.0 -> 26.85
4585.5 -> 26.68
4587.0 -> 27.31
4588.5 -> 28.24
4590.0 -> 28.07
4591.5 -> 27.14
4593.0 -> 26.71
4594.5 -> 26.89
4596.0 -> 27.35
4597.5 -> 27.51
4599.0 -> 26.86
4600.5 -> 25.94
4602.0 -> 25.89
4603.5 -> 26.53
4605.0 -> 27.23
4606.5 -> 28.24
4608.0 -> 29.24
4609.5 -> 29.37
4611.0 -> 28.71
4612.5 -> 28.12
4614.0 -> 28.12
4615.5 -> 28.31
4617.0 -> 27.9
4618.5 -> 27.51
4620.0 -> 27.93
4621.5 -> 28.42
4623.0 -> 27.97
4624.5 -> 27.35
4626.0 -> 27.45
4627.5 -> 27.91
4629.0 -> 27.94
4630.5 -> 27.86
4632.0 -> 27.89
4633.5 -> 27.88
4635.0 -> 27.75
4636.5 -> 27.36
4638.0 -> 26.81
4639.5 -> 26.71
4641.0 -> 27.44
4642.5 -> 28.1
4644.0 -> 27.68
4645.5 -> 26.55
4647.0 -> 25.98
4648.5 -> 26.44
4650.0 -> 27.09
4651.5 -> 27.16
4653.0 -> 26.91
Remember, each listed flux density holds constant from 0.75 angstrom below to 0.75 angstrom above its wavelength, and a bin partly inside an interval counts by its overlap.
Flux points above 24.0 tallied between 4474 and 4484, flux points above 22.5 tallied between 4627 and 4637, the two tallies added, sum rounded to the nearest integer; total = 11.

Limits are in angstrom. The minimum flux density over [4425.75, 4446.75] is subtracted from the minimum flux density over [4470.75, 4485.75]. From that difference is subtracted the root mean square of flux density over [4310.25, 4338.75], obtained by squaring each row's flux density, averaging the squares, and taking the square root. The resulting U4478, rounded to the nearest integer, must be -17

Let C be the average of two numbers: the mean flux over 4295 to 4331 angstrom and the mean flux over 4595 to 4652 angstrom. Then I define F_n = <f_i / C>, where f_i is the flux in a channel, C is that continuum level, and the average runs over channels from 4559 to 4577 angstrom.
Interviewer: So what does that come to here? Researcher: 1.3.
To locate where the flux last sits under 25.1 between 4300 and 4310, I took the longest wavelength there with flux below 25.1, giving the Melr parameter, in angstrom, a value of 4309.5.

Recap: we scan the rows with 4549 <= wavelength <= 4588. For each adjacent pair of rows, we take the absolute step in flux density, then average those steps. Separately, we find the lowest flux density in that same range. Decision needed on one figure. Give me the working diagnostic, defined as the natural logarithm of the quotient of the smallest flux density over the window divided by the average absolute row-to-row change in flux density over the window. 3.6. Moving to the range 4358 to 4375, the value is 3.9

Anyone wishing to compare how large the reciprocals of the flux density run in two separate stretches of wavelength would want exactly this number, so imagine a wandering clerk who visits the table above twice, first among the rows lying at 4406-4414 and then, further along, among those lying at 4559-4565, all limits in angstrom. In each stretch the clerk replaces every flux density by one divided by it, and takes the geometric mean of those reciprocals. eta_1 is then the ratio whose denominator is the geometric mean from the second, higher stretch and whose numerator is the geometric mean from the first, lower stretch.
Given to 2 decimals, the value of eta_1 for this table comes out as 1.31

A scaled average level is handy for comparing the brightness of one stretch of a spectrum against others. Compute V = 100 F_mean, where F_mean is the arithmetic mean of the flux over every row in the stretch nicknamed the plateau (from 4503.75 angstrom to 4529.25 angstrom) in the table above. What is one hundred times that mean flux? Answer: 2613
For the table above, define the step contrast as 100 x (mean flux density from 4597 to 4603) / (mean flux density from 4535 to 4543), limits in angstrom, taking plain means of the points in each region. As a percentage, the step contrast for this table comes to 104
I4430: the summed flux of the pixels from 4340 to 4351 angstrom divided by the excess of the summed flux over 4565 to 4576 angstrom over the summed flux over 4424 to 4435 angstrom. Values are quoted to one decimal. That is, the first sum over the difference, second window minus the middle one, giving 3.5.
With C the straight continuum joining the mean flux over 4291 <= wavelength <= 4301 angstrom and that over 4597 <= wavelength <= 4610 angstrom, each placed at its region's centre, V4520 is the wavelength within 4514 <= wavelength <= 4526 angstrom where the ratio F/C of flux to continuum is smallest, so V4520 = 4525.5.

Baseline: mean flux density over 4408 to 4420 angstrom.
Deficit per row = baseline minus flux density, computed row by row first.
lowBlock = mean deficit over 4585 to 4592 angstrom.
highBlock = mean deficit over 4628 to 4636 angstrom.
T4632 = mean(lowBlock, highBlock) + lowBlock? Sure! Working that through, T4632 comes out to -12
